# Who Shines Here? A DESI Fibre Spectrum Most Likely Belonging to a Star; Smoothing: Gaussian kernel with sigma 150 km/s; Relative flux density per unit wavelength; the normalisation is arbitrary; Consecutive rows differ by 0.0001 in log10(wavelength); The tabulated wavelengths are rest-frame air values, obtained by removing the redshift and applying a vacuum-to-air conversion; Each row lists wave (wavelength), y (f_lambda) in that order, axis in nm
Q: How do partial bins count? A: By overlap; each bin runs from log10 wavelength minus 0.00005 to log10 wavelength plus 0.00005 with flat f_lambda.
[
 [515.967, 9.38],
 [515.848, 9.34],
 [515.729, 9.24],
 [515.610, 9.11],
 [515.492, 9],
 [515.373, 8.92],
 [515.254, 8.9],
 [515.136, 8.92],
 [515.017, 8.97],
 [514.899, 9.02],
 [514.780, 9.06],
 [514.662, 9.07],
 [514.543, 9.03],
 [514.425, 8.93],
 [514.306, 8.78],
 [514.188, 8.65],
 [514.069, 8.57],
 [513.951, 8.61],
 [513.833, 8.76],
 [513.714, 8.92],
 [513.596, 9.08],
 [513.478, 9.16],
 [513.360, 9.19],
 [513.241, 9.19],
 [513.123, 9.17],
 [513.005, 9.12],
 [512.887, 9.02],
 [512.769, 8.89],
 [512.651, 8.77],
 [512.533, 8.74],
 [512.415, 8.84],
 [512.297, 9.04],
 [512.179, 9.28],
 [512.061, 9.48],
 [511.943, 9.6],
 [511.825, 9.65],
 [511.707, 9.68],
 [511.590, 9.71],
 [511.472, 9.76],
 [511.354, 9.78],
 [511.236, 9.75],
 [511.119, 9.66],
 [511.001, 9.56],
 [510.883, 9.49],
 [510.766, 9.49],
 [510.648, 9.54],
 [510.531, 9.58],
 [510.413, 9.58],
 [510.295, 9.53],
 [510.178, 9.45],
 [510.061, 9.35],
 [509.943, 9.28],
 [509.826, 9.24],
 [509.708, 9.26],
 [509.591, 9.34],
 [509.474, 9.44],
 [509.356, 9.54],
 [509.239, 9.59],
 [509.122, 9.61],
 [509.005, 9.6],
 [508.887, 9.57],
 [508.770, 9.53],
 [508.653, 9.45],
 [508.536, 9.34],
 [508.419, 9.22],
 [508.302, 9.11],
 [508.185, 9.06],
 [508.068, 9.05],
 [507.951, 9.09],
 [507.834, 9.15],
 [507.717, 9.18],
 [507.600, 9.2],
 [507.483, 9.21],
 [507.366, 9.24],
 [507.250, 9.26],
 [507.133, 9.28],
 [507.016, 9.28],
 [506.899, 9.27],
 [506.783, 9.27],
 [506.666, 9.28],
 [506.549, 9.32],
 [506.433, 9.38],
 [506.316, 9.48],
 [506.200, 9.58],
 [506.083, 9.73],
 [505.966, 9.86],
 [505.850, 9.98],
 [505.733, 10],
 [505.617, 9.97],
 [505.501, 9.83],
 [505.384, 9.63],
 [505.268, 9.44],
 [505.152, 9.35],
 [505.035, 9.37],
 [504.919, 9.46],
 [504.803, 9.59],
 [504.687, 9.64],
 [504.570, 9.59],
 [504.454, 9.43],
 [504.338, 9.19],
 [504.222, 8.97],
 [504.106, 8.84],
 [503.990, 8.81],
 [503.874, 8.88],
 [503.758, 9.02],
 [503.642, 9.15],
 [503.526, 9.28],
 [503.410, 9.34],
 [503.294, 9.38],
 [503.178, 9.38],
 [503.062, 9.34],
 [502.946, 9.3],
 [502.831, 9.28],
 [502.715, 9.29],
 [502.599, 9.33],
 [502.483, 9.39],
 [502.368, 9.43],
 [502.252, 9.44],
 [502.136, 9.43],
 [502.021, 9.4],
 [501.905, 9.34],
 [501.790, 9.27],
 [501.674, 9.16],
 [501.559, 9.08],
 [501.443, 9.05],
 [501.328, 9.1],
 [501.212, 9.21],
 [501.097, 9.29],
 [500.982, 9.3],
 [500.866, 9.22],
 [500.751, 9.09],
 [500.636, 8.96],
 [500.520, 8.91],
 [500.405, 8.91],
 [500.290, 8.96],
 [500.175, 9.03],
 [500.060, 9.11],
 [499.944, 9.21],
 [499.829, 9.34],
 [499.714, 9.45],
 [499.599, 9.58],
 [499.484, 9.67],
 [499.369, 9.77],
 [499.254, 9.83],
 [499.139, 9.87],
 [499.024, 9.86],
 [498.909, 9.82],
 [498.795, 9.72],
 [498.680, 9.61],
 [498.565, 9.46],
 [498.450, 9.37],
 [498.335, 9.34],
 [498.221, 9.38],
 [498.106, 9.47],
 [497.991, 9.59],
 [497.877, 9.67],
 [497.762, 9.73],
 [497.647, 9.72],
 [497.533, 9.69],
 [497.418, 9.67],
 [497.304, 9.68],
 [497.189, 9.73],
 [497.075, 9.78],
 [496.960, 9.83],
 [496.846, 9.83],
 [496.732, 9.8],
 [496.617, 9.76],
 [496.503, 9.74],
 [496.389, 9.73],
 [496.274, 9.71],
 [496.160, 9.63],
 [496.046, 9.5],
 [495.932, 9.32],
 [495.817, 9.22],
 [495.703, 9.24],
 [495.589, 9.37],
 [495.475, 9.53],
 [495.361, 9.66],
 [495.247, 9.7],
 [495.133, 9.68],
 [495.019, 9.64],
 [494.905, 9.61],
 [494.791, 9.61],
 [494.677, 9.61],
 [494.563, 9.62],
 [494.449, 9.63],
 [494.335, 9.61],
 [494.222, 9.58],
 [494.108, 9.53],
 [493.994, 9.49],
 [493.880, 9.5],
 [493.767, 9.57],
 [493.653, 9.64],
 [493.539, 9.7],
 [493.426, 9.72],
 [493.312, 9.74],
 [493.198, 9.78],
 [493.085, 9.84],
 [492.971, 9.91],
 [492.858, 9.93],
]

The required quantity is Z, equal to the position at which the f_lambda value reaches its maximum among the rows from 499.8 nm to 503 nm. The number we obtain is 502.252 nm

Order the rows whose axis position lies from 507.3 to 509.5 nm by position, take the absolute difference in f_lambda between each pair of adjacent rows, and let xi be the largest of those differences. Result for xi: 0.12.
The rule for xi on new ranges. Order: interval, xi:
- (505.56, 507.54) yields 0.15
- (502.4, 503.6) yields 0.06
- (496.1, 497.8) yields 0.08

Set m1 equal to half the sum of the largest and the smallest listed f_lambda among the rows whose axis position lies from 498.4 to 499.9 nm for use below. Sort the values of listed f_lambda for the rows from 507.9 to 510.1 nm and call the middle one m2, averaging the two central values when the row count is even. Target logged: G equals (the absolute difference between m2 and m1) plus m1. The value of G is 9.87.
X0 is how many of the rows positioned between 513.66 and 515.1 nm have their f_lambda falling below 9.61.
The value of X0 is 12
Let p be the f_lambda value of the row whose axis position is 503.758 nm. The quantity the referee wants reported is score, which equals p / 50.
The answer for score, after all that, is 0.1804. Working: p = 9.02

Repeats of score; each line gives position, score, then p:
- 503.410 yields 0.1868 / 9.34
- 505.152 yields 0.1870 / 9.35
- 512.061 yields 0.1896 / 9.48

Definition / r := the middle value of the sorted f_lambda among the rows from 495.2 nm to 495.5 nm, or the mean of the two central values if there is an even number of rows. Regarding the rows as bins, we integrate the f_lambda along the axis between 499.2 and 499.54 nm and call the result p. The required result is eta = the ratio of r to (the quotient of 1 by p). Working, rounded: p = 3.32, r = 9.66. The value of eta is 32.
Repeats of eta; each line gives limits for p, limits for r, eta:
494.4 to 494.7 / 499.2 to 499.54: 28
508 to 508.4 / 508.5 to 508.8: 34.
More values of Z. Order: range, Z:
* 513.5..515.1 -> 513.596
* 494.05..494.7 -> 494.449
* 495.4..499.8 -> 499.139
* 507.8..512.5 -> 511.354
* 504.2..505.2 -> 504.687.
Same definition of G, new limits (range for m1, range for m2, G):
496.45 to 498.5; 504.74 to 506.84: 9.64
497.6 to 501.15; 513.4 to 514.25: 10.02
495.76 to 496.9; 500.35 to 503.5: 9.76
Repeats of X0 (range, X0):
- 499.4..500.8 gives 11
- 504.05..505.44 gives 10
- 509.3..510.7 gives 12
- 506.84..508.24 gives 12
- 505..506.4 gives 5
